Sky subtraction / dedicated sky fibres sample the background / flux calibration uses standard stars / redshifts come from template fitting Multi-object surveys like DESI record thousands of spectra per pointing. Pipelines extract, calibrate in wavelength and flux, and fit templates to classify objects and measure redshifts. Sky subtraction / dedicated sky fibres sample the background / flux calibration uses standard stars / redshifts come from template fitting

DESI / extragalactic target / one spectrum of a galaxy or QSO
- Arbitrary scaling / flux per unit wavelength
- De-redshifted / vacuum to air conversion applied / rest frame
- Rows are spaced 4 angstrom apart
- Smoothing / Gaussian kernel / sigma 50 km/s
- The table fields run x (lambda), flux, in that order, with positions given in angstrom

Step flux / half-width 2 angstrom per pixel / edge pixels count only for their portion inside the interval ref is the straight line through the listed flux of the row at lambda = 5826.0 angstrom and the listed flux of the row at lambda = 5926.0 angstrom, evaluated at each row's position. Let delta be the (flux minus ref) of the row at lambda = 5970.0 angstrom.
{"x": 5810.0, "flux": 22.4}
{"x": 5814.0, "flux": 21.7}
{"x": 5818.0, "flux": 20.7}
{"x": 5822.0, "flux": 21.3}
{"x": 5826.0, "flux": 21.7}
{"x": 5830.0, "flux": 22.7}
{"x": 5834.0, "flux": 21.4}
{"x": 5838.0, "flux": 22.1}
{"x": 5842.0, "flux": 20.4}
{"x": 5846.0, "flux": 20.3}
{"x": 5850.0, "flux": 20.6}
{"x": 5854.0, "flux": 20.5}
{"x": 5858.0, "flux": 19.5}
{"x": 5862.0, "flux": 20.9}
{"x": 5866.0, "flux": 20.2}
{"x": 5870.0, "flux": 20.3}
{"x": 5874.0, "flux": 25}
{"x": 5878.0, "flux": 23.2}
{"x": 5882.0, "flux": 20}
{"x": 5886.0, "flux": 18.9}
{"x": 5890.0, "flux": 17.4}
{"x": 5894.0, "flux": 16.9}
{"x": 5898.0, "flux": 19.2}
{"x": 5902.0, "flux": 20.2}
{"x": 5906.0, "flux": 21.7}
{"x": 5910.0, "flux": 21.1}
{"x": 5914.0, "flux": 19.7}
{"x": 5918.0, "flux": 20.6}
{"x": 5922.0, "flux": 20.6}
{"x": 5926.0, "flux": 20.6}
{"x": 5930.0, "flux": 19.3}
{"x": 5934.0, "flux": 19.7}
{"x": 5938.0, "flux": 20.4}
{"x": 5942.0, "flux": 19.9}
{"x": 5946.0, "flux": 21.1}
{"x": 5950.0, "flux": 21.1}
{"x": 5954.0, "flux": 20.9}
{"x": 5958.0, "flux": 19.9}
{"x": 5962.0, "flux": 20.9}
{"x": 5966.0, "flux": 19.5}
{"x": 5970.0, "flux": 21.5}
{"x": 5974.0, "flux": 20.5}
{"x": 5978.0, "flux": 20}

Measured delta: 1.4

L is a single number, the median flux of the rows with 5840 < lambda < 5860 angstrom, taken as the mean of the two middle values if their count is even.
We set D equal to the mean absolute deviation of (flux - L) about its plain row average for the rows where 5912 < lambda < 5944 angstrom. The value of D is 0.45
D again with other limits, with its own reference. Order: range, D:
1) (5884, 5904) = 1.10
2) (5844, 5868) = 0.33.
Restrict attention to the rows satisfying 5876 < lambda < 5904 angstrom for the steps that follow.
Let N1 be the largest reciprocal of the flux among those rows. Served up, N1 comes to 0.0592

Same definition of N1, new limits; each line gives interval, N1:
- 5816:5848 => 0.0493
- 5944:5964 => 0.0503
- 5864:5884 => 0.0500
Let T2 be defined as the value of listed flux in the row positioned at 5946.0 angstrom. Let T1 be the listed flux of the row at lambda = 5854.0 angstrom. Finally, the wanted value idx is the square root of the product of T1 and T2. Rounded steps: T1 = 20.5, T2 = 21.1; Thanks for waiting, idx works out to 20.8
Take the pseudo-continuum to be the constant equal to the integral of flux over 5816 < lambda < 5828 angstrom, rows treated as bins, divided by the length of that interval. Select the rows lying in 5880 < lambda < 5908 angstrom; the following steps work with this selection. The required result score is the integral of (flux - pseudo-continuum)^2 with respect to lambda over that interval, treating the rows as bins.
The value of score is 183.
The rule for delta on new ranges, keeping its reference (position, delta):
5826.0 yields 0.0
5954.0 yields 0.6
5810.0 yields 0.5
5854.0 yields -0.9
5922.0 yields 0.0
